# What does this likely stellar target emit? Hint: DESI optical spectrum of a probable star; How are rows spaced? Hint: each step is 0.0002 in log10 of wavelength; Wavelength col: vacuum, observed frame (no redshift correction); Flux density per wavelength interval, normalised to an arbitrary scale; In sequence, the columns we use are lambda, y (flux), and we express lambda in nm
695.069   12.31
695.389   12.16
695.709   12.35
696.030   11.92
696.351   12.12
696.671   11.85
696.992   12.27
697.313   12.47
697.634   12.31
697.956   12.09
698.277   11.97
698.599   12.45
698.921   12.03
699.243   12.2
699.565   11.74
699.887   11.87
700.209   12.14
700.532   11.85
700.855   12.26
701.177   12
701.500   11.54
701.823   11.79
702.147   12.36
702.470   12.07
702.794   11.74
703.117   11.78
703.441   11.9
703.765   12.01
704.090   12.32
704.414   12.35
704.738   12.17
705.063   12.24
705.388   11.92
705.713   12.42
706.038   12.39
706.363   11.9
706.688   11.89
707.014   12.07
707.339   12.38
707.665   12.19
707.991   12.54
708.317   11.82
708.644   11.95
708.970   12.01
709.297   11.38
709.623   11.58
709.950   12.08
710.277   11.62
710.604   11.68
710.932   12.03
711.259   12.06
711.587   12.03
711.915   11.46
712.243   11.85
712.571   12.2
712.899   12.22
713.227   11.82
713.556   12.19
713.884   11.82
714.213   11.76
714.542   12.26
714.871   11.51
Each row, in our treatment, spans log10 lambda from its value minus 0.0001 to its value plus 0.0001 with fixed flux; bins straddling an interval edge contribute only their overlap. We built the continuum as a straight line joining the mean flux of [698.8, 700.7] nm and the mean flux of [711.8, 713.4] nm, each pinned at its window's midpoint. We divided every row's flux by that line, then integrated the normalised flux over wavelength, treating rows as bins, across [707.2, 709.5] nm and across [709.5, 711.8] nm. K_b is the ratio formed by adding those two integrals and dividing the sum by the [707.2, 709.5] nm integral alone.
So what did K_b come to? 1.99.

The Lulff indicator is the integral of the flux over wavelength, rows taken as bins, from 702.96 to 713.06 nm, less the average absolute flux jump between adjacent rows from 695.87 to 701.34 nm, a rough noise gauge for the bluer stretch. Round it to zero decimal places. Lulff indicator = 121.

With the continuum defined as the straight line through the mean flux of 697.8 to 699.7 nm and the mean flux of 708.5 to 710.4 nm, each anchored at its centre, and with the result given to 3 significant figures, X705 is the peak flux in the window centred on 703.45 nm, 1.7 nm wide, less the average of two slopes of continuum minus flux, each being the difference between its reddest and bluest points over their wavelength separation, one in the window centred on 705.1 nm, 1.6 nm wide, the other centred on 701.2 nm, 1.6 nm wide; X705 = 12.4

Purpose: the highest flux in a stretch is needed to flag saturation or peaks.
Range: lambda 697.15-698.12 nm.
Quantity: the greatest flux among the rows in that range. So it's 12.47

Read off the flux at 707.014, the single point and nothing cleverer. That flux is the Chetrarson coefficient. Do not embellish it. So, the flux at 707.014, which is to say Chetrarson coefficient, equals 12.07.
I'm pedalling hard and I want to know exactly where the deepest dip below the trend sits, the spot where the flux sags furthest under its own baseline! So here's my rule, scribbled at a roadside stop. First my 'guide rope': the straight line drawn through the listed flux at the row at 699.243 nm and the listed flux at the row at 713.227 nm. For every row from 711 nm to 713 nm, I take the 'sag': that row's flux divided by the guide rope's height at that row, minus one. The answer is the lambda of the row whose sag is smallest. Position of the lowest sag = 711.915 nm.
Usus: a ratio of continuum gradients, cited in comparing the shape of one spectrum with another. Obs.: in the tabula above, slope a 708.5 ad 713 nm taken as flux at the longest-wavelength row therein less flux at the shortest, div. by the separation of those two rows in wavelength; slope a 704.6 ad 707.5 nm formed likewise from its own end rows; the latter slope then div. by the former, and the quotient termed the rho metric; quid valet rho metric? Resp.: 1.3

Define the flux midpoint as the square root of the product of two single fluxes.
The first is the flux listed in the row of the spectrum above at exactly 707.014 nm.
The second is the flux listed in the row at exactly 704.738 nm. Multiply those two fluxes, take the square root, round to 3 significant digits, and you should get 12.1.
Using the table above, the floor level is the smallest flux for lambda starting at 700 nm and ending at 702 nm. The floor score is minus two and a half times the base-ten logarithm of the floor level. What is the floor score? -2.656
